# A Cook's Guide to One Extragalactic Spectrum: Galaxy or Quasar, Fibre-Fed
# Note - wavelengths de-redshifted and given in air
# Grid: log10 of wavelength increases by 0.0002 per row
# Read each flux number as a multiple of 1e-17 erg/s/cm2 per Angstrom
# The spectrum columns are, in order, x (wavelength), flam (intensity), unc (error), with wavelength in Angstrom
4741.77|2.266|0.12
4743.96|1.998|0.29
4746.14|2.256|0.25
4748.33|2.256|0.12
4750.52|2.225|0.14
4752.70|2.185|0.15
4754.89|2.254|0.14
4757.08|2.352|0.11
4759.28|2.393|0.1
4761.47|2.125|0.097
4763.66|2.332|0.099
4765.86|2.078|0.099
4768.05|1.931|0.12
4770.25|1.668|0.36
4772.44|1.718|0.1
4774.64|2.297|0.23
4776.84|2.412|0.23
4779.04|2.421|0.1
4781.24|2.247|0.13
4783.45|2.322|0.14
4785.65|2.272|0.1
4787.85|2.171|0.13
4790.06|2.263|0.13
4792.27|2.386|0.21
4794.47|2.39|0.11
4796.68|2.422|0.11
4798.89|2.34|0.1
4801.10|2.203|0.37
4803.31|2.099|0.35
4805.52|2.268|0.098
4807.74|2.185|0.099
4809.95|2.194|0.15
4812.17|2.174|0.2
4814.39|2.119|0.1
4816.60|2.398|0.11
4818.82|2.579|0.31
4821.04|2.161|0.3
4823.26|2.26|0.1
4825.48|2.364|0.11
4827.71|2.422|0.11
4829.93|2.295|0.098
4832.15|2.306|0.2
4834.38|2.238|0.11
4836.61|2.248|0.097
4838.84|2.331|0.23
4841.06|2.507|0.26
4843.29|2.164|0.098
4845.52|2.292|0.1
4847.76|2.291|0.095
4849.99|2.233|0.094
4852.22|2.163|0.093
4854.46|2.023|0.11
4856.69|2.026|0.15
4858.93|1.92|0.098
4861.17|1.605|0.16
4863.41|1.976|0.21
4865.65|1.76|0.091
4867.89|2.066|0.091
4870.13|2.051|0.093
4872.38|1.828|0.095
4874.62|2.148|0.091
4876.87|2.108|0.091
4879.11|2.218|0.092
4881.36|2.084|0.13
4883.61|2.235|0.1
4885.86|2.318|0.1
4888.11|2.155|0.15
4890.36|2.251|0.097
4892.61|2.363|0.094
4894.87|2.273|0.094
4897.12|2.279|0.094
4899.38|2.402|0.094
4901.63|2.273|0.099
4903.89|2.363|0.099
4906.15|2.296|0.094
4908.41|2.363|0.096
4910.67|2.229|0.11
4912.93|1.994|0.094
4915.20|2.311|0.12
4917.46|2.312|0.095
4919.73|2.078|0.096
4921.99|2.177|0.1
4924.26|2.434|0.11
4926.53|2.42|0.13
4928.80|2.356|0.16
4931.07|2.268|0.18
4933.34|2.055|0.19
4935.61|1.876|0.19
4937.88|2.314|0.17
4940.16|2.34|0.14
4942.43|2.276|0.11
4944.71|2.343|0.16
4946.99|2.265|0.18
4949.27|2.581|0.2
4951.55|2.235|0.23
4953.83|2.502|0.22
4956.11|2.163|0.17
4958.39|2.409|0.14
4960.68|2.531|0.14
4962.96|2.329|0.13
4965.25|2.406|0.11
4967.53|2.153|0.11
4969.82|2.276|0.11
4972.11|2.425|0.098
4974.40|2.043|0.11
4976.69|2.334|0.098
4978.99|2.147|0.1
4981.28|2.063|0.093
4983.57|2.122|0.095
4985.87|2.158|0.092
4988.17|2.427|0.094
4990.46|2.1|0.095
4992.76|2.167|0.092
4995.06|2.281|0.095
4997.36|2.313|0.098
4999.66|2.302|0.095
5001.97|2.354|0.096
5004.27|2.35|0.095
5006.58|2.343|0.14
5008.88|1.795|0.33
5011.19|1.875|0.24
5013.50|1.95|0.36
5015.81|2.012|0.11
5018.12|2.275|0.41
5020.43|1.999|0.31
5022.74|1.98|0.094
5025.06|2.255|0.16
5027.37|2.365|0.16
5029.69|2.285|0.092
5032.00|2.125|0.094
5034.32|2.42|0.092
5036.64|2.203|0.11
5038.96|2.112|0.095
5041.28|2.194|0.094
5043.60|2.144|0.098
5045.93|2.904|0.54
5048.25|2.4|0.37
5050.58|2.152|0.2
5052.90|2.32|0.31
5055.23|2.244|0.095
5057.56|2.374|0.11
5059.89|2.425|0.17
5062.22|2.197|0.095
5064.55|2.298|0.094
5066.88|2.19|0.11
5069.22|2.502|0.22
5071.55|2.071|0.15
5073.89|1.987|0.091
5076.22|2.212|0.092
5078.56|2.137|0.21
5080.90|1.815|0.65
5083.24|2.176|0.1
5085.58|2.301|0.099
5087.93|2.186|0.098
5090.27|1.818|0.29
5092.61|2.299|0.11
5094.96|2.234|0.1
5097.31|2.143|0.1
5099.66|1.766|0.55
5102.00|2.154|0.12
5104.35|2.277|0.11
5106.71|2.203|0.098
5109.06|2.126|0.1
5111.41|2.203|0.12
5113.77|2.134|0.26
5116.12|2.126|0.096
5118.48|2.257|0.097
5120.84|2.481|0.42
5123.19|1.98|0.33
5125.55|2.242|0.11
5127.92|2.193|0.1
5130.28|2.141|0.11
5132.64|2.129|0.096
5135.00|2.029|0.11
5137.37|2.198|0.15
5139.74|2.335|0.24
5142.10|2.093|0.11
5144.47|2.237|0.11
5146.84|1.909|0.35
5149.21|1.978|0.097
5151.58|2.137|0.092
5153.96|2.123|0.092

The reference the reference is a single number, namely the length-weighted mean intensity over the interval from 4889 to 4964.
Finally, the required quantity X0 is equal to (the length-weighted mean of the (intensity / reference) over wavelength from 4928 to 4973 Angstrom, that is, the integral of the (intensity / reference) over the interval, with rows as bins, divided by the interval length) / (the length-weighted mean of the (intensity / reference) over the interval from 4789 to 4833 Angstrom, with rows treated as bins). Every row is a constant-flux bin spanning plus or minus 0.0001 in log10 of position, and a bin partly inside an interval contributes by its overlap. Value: 1.01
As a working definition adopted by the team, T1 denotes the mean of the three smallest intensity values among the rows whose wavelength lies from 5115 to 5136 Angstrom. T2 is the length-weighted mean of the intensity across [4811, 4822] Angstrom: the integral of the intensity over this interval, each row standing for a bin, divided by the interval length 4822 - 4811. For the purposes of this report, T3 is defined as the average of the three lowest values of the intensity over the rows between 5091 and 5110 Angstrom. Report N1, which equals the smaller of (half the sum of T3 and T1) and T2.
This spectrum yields 2.03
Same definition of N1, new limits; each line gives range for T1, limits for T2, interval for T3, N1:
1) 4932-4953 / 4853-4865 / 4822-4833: 1.91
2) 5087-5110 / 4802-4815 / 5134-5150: 1.94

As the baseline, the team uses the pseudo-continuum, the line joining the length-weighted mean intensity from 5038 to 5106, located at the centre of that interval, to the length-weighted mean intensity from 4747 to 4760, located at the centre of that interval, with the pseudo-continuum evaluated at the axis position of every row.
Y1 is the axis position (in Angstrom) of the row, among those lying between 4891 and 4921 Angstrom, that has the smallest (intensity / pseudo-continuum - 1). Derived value 4912.93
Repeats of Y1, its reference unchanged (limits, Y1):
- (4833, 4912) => 4861.17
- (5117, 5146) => 5123.19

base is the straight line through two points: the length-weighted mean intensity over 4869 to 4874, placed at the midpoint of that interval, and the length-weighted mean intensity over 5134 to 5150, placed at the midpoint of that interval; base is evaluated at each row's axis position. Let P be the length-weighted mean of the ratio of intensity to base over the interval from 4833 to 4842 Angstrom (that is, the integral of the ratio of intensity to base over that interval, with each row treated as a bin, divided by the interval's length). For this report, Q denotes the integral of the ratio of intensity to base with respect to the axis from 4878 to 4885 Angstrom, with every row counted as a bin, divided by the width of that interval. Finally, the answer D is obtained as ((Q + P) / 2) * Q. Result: 1.28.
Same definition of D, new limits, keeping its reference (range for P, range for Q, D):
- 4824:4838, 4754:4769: 1.37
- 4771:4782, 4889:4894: 1.35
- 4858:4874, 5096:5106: 0.98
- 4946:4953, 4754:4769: 1.37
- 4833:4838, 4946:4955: 1.41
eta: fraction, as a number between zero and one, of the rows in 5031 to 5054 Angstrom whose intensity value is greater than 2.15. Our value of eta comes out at 0.70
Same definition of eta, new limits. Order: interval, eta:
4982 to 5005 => 0.80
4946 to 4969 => 1.00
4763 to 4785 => 0.60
